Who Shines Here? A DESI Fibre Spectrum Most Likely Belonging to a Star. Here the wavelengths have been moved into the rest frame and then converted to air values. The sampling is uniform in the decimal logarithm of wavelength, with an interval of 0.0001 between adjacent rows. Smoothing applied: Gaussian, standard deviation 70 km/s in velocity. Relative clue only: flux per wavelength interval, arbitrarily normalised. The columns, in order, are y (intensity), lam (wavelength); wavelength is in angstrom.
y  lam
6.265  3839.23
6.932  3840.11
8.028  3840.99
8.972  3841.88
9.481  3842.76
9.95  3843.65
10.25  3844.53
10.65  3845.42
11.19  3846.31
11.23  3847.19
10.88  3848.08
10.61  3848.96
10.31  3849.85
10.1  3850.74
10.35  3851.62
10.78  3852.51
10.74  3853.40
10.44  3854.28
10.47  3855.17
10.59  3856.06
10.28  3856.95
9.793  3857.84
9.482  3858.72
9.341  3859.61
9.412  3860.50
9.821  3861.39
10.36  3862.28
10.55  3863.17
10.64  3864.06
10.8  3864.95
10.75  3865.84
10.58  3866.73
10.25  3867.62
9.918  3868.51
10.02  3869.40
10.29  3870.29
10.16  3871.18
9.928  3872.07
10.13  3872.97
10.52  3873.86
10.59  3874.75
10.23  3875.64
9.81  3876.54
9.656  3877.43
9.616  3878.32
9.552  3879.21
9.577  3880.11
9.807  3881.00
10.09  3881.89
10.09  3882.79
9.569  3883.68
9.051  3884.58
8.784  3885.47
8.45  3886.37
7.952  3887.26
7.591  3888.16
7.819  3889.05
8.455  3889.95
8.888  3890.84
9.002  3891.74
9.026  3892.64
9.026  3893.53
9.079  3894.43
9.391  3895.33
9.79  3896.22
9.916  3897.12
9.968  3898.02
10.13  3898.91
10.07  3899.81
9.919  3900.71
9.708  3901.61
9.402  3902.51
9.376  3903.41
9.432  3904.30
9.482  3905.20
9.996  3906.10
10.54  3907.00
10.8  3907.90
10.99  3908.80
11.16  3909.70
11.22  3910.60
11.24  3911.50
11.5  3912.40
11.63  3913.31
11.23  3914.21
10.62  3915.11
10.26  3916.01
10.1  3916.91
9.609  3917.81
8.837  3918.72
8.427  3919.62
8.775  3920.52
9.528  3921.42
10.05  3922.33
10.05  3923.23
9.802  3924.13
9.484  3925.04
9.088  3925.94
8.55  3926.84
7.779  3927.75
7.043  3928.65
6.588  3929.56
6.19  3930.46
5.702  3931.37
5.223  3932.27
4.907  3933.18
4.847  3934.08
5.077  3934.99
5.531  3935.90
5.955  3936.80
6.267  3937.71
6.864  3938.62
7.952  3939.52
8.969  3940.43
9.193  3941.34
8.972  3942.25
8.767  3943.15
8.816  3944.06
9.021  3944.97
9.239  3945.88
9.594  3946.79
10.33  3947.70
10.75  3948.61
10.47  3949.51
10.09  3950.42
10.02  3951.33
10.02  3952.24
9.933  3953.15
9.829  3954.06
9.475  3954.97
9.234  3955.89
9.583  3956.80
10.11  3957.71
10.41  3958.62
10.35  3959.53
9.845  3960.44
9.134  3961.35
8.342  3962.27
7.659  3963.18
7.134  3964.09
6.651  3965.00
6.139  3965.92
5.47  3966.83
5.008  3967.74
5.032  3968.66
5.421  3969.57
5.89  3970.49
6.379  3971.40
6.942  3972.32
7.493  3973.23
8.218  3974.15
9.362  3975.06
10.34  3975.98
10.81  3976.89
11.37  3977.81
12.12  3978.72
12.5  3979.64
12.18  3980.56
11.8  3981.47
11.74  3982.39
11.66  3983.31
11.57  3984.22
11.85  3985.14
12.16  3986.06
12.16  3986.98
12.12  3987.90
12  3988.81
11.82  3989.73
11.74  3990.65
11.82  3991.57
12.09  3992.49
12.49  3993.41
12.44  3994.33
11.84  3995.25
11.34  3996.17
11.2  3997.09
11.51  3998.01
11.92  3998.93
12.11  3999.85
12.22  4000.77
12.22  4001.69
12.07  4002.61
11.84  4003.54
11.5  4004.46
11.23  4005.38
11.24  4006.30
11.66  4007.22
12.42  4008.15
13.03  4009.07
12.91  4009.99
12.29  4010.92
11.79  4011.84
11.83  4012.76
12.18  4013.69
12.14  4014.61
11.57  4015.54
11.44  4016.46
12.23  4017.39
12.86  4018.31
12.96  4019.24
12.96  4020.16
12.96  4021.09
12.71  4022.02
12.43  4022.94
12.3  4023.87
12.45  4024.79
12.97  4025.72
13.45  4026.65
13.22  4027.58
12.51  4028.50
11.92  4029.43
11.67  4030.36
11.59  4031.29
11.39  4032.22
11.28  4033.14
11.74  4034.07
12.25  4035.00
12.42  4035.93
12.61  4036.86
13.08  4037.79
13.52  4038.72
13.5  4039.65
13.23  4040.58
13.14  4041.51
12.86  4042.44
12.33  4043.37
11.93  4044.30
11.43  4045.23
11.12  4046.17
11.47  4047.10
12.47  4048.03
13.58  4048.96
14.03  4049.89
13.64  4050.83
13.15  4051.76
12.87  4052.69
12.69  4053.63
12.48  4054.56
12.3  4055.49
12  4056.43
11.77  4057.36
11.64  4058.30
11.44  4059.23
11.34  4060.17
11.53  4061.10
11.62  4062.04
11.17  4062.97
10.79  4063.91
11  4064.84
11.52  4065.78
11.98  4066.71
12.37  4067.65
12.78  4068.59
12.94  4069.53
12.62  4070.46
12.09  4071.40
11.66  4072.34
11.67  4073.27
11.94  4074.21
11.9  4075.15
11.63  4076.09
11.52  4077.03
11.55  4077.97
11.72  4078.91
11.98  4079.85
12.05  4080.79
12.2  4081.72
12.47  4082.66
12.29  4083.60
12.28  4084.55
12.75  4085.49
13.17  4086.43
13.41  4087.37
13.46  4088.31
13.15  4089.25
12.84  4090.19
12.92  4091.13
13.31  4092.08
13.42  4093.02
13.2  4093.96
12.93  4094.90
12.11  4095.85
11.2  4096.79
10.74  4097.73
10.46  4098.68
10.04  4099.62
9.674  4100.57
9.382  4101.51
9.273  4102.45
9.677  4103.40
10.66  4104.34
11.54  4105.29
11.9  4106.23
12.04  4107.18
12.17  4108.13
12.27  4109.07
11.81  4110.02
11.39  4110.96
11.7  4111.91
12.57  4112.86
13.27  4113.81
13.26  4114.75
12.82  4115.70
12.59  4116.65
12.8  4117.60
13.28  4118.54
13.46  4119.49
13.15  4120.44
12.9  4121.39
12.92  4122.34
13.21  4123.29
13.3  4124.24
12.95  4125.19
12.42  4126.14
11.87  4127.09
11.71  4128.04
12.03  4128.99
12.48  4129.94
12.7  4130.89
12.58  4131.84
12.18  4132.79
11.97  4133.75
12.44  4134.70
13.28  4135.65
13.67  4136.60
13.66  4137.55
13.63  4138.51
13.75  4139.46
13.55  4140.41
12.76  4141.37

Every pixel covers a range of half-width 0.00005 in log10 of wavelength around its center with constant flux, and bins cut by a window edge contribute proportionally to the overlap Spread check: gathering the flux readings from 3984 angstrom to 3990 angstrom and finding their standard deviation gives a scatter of 0.2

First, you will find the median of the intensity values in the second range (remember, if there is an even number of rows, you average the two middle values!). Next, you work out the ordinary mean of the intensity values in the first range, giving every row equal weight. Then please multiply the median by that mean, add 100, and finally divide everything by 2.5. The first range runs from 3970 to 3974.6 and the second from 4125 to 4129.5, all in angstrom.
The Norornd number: 74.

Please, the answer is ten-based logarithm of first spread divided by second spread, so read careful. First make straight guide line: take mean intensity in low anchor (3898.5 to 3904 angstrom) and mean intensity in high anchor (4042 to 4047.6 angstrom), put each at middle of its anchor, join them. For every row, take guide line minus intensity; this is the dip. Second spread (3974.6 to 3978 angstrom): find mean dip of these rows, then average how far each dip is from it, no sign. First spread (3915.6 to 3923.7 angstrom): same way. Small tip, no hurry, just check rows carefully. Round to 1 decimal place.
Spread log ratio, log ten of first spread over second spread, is 0.0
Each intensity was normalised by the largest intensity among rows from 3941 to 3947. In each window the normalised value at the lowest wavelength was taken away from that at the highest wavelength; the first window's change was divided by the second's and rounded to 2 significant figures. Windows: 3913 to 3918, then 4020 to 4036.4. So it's 3.7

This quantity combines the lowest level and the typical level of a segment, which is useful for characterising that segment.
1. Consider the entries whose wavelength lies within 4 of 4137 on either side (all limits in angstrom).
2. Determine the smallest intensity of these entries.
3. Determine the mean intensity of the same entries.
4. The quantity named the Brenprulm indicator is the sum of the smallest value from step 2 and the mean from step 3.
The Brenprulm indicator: 25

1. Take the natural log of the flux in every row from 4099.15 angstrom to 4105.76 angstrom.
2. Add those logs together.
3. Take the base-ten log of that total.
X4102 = 1.21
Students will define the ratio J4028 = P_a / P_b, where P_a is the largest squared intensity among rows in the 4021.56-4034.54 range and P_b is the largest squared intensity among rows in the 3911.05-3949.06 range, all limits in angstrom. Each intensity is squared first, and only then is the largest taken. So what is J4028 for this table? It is 1.34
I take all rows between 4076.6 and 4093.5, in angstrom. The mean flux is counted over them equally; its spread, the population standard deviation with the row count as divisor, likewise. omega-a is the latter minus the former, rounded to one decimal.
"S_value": -11.9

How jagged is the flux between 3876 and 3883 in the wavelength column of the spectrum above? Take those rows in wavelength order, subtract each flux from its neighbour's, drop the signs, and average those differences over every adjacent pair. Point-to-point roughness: 0.11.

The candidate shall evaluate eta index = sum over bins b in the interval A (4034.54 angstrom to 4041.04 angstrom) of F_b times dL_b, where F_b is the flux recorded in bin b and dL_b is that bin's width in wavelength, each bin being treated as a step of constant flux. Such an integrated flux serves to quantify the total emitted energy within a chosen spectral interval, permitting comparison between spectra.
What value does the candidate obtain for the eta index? 84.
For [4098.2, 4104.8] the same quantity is 65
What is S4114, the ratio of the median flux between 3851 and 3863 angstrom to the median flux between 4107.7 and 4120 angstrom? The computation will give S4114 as 0.82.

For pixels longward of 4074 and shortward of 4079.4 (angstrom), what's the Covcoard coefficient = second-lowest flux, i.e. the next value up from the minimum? 11.55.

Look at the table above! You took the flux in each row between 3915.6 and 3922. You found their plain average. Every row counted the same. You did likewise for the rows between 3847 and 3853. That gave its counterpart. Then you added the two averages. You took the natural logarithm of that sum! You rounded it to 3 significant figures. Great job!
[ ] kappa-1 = 2.99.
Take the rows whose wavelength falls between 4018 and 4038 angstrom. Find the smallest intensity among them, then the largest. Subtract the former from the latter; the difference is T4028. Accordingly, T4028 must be 2.2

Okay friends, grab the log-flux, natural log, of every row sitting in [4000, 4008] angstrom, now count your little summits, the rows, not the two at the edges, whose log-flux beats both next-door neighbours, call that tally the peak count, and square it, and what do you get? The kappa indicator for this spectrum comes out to 0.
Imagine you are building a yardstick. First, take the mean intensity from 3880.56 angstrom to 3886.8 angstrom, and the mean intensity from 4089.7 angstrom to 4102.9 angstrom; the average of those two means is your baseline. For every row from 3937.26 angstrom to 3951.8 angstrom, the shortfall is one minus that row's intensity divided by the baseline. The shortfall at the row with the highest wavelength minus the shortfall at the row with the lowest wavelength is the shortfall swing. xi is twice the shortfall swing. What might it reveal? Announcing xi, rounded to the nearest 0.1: -0.7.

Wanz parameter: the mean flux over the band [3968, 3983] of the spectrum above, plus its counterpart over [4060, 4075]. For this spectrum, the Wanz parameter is 21.0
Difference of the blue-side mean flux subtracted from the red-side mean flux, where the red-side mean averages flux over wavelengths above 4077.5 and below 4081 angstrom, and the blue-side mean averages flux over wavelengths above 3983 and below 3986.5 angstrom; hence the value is 0.0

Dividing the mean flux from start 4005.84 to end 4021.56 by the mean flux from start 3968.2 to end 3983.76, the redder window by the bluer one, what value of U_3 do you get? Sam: 1.31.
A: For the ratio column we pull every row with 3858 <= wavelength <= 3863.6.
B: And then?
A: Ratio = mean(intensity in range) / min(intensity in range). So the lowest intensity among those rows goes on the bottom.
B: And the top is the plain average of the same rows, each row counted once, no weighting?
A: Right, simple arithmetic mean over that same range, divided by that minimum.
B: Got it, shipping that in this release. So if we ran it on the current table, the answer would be 1.052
